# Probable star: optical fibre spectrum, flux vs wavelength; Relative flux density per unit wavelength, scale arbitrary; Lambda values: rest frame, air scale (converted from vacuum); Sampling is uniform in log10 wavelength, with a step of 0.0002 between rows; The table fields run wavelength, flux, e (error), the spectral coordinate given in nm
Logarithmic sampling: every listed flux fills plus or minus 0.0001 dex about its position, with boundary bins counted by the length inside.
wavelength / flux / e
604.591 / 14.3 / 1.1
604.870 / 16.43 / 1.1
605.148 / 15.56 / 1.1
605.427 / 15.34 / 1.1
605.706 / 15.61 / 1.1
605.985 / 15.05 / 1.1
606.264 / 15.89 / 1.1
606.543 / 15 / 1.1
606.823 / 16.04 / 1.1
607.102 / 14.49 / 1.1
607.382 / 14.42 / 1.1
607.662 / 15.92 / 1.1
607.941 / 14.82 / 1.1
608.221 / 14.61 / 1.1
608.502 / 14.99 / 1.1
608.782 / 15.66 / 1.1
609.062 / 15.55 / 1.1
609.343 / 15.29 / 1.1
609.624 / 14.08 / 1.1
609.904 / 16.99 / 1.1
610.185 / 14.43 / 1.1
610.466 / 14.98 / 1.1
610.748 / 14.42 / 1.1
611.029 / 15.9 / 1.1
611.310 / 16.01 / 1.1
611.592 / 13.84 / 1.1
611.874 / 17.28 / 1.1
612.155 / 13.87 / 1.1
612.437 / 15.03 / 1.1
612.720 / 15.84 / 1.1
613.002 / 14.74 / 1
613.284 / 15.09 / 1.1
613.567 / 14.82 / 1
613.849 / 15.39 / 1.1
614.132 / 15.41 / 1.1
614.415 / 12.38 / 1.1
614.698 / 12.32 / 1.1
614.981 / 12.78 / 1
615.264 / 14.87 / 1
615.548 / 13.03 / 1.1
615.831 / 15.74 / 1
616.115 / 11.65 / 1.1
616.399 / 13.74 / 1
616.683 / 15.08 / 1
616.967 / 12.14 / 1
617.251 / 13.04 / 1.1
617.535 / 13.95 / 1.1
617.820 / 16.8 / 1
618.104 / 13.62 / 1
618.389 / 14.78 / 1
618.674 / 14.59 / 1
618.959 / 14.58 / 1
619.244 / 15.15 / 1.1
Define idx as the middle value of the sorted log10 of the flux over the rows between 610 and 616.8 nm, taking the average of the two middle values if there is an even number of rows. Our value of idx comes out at 1.17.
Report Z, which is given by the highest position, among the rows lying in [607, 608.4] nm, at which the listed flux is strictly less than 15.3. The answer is 608.221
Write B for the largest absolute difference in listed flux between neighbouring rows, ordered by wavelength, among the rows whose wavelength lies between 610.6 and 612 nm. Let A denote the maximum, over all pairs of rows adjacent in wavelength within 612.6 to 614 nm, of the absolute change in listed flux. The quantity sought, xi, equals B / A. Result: 3.1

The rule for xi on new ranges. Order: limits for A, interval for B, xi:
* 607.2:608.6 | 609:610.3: 1.9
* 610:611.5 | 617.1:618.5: 2.1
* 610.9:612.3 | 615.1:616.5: 1.2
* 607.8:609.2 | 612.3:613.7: 1.6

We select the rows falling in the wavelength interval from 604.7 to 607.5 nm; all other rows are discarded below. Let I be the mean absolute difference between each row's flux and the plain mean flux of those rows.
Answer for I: 0.52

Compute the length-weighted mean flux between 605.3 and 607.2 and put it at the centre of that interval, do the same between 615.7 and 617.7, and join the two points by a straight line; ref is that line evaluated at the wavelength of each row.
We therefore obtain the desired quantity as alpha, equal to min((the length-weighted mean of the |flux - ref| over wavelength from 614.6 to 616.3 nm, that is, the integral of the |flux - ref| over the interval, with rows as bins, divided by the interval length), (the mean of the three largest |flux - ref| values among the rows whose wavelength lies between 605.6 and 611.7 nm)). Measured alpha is 1.40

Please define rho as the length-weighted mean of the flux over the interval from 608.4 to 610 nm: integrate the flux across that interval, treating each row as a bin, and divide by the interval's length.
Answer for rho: 15.4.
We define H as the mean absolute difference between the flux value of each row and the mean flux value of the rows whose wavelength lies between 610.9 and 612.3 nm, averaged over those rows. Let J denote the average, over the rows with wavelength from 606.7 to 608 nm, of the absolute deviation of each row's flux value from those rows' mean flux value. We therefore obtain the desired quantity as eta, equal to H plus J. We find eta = 1.9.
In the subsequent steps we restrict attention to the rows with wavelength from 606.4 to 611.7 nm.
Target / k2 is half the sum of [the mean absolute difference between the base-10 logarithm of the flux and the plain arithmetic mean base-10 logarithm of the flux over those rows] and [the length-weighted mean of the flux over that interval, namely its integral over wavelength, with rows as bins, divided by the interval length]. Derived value 7.58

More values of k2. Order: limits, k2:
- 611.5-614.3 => 7.57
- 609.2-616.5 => 7.32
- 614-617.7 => 6.80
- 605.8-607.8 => 7.64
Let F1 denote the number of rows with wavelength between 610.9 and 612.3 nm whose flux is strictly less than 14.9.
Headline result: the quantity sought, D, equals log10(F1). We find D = 0.3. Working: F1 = 2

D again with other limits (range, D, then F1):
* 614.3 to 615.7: 0.7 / 5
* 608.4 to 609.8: 0.0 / 1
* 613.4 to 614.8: 0.5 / 3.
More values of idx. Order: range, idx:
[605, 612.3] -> 1.18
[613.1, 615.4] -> 1.17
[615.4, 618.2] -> 1.14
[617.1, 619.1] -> 1.16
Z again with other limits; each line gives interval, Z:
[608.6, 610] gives 609.624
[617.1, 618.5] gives 618.389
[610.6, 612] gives 611.592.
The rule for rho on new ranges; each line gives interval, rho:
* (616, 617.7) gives 13.3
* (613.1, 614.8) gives 14.3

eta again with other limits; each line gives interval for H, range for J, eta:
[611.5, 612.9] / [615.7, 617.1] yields 2.5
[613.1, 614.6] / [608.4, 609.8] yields 1.4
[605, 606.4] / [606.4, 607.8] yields 0.9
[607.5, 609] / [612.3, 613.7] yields 0.8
